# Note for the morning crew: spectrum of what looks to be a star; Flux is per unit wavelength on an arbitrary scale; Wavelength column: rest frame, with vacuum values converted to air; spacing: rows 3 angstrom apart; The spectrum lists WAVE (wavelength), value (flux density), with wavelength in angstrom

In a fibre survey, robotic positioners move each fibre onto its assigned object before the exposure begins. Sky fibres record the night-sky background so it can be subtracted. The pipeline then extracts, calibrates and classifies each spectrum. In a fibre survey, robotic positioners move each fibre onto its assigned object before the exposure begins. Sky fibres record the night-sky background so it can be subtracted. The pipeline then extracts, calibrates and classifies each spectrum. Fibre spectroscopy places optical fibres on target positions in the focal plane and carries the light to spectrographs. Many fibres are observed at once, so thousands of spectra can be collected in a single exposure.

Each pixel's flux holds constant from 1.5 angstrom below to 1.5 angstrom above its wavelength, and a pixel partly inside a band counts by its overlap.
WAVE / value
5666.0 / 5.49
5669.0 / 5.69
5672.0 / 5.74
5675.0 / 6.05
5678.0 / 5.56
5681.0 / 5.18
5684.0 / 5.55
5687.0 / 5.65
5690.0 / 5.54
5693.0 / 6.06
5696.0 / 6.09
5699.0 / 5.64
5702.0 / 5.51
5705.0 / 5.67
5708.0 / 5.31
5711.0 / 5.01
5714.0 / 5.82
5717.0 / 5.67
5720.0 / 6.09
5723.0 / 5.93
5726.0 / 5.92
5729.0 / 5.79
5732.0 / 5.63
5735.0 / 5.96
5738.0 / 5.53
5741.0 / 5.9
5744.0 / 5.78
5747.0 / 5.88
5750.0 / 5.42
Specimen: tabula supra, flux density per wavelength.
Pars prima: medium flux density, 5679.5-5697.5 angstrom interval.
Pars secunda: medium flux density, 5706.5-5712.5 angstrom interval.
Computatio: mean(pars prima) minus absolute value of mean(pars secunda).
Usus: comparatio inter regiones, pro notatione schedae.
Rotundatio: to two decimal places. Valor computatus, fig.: 0.52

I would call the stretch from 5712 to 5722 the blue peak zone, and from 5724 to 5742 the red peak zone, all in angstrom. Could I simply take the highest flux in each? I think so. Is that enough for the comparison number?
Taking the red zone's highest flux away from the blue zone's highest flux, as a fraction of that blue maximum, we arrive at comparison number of 0.021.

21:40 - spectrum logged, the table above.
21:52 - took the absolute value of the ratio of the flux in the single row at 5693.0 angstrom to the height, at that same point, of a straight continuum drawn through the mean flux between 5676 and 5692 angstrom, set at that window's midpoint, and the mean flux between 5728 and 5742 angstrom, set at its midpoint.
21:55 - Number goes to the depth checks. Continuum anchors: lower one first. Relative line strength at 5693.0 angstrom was 1.09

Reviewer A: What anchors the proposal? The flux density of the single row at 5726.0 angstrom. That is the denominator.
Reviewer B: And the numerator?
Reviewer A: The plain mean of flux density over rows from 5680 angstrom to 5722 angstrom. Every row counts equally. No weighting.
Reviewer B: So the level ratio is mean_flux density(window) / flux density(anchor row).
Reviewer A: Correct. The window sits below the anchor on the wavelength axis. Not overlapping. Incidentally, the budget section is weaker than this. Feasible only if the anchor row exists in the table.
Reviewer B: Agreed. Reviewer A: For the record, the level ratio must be 0.95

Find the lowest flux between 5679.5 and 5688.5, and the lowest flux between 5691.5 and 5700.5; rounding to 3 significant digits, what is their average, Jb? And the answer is 5.41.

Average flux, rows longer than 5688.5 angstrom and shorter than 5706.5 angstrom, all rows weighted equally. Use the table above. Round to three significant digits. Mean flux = 5.75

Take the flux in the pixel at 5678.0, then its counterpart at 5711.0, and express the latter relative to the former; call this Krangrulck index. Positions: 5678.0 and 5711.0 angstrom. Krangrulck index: 0.90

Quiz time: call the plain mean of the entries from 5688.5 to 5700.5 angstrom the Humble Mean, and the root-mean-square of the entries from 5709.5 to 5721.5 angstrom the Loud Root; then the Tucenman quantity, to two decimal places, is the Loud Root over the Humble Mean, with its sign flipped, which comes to -0.97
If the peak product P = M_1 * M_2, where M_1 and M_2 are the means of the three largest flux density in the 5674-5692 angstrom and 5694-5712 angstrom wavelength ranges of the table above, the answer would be 33.4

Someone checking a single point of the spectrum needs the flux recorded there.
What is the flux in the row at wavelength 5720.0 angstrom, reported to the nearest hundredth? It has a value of 6.09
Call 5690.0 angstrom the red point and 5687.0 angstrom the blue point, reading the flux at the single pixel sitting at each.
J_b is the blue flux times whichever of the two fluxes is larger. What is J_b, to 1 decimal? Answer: 31.9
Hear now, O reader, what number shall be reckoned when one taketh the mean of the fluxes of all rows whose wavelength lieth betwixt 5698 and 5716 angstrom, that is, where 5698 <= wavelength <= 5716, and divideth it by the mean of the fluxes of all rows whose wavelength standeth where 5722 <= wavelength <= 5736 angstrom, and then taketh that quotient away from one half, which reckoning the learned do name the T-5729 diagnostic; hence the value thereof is -0.44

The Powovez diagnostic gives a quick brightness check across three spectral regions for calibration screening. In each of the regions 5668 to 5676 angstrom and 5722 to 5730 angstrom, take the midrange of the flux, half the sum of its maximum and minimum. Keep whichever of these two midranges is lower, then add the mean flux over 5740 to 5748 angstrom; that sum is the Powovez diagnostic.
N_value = 11.7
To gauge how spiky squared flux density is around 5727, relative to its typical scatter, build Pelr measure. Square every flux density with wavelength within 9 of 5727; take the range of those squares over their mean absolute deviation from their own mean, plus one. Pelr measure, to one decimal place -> 4.9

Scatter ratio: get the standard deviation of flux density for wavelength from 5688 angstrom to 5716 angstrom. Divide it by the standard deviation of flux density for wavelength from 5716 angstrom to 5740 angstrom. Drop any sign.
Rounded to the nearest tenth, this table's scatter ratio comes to 1.8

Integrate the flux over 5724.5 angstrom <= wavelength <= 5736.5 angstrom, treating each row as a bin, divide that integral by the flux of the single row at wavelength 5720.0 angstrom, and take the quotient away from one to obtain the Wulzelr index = -10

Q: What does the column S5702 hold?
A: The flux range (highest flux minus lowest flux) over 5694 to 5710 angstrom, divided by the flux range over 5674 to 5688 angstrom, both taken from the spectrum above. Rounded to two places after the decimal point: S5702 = 0.90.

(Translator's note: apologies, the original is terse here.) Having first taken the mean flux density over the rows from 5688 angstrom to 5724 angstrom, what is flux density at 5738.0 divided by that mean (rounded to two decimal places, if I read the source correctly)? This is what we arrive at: 0.97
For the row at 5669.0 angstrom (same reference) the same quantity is 1.00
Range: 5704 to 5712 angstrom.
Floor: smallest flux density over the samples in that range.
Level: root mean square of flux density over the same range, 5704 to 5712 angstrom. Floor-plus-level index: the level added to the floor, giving 10.3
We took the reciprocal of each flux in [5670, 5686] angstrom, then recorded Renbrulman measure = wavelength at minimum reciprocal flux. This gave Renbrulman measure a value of 5675.0 angstrom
